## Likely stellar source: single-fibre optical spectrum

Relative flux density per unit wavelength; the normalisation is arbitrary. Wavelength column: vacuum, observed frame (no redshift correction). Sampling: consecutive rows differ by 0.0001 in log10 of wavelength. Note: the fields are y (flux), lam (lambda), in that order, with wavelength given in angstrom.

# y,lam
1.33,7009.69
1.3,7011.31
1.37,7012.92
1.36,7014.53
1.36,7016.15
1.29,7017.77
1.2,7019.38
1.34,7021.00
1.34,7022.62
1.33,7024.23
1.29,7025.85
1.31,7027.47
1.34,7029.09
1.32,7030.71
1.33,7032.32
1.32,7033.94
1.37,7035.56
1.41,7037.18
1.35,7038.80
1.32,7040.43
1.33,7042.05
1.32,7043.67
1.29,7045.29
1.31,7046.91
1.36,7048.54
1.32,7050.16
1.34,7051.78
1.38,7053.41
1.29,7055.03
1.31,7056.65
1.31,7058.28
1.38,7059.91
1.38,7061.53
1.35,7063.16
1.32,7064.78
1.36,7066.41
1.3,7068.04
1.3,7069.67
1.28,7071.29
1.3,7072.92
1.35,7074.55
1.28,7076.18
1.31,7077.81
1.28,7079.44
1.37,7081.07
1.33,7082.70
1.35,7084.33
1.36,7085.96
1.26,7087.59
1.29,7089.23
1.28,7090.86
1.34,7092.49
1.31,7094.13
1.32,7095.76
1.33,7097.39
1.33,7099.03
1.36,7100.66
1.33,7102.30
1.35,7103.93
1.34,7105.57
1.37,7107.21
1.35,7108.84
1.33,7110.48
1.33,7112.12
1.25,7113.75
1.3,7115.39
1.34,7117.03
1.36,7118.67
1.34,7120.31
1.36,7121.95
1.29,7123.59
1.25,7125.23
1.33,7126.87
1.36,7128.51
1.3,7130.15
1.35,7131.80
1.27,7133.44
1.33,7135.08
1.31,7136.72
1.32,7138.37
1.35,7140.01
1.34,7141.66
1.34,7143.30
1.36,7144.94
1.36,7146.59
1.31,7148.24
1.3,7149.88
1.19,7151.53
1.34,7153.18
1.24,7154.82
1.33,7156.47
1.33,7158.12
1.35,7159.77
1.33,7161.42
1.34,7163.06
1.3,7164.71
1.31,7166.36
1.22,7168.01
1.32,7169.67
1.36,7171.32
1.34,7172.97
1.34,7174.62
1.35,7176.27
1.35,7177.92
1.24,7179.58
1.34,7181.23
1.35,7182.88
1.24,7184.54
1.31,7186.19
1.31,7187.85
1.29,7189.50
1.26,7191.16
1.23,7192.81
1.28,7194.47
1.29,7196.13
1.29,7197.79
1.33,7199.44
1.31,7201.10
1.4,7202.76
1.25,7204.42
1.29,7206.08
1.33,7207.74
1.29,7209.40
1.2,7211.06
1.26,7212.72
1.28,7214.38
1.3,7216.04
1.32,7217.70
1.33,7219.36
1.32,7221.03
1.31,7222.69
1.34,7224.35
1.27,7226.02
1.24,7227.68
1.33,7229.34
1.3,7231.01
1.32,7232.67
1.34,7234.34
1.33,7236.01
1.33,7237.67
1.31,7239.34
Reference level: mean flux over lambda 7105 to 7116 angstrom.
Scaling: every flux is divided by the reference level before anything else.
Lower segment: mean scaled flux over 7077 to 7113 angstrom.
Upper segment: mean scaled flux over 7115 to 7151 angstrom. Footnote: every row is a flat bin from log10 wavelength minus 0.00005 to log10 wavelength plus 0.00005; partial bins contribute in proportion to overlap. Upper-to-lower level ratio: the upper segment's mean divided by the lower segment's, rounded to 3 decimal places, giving 0.998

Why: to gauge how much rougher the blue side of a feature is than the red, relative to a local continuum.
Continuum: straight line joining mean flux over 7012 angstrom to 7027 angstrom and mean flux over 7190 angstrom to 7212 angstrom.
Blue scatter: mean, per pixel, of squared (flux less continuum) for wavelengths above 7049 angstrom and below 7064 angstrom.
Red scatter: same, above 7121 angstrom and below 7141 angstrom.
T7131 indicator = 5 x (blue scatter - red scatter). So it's 0.0015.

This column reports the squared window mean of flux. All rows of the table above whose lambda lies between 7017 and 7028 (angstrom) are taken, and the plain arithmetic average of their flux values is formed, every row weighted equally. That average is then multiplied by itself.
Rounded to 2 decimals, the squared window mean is 1.69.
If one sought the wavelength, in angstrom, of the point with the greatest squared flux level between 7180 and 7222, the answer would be 7202.76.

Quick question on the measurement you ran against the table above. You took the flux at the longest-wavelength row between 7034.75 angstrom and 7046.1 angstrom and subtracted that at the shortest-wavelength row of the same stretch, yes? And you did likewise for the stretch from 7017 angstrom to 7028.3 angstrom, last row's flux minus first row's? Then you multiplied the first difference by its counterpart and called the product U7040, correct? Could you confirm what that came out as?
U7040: -0.0016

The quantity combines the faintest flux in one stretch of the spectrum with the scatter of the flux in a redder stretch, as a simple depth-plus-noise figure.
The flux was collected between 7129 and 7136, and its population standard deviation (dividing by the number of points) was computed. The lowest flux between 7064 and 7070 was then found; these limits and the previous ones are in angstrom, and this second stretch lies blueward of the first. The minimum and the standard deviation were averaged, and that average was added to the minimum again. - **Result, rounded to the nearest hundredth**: 1.97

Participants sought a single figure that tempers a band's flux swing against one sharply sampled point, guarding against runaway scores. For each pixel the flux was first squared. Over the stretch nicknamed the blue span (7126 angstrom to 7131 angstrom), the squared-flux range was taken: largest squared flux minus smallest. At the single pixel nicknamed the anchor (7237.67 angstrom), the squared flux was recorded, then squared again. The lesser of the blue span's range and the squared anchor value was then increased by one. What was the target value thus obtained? 1.16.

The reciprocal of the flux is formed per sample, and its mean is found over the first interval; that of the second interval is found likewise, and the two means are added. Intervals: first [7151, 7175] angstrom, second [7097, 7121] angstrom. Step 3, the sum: 1.51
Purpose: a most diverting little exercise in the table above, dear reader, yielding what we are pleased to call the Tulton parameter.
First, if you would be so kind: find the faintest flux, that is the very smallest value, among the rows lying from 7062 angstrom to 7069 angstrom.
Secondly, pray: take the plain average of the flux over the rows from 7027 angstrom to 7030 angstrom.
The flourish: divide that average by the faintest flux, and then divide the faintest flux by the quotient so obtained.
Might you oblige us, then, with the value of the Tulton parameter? 1.28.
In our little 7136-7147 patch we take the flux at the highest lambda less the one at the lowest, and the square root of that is 0.224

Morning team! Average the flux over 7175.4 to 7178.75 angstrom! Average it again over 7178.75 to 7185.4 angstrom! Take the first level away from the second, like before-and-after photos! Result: -0.06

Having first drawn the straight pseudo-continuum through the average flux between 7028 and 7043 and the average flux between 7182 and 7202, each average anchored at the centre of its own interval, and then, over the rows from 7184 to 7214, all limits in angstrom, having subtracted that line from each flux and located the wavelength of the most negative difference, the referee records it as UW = 7211.06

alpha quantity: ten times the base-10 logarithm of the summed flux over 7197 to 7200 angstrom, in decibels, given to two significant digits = 4.2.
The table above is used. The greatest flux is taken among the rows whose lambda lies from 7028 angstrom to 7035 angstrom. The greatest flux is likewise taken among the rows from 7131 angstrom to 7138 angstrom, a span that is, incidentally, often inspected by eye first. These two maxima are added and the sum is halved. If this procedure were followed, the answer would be 1.345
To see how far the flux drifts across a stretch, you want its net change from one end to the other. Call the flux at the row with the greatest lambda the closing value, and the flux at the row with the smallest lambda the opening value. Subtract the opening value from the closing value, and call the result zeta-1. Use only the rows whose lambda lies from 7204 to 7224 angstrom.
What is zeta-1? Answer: 0.060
